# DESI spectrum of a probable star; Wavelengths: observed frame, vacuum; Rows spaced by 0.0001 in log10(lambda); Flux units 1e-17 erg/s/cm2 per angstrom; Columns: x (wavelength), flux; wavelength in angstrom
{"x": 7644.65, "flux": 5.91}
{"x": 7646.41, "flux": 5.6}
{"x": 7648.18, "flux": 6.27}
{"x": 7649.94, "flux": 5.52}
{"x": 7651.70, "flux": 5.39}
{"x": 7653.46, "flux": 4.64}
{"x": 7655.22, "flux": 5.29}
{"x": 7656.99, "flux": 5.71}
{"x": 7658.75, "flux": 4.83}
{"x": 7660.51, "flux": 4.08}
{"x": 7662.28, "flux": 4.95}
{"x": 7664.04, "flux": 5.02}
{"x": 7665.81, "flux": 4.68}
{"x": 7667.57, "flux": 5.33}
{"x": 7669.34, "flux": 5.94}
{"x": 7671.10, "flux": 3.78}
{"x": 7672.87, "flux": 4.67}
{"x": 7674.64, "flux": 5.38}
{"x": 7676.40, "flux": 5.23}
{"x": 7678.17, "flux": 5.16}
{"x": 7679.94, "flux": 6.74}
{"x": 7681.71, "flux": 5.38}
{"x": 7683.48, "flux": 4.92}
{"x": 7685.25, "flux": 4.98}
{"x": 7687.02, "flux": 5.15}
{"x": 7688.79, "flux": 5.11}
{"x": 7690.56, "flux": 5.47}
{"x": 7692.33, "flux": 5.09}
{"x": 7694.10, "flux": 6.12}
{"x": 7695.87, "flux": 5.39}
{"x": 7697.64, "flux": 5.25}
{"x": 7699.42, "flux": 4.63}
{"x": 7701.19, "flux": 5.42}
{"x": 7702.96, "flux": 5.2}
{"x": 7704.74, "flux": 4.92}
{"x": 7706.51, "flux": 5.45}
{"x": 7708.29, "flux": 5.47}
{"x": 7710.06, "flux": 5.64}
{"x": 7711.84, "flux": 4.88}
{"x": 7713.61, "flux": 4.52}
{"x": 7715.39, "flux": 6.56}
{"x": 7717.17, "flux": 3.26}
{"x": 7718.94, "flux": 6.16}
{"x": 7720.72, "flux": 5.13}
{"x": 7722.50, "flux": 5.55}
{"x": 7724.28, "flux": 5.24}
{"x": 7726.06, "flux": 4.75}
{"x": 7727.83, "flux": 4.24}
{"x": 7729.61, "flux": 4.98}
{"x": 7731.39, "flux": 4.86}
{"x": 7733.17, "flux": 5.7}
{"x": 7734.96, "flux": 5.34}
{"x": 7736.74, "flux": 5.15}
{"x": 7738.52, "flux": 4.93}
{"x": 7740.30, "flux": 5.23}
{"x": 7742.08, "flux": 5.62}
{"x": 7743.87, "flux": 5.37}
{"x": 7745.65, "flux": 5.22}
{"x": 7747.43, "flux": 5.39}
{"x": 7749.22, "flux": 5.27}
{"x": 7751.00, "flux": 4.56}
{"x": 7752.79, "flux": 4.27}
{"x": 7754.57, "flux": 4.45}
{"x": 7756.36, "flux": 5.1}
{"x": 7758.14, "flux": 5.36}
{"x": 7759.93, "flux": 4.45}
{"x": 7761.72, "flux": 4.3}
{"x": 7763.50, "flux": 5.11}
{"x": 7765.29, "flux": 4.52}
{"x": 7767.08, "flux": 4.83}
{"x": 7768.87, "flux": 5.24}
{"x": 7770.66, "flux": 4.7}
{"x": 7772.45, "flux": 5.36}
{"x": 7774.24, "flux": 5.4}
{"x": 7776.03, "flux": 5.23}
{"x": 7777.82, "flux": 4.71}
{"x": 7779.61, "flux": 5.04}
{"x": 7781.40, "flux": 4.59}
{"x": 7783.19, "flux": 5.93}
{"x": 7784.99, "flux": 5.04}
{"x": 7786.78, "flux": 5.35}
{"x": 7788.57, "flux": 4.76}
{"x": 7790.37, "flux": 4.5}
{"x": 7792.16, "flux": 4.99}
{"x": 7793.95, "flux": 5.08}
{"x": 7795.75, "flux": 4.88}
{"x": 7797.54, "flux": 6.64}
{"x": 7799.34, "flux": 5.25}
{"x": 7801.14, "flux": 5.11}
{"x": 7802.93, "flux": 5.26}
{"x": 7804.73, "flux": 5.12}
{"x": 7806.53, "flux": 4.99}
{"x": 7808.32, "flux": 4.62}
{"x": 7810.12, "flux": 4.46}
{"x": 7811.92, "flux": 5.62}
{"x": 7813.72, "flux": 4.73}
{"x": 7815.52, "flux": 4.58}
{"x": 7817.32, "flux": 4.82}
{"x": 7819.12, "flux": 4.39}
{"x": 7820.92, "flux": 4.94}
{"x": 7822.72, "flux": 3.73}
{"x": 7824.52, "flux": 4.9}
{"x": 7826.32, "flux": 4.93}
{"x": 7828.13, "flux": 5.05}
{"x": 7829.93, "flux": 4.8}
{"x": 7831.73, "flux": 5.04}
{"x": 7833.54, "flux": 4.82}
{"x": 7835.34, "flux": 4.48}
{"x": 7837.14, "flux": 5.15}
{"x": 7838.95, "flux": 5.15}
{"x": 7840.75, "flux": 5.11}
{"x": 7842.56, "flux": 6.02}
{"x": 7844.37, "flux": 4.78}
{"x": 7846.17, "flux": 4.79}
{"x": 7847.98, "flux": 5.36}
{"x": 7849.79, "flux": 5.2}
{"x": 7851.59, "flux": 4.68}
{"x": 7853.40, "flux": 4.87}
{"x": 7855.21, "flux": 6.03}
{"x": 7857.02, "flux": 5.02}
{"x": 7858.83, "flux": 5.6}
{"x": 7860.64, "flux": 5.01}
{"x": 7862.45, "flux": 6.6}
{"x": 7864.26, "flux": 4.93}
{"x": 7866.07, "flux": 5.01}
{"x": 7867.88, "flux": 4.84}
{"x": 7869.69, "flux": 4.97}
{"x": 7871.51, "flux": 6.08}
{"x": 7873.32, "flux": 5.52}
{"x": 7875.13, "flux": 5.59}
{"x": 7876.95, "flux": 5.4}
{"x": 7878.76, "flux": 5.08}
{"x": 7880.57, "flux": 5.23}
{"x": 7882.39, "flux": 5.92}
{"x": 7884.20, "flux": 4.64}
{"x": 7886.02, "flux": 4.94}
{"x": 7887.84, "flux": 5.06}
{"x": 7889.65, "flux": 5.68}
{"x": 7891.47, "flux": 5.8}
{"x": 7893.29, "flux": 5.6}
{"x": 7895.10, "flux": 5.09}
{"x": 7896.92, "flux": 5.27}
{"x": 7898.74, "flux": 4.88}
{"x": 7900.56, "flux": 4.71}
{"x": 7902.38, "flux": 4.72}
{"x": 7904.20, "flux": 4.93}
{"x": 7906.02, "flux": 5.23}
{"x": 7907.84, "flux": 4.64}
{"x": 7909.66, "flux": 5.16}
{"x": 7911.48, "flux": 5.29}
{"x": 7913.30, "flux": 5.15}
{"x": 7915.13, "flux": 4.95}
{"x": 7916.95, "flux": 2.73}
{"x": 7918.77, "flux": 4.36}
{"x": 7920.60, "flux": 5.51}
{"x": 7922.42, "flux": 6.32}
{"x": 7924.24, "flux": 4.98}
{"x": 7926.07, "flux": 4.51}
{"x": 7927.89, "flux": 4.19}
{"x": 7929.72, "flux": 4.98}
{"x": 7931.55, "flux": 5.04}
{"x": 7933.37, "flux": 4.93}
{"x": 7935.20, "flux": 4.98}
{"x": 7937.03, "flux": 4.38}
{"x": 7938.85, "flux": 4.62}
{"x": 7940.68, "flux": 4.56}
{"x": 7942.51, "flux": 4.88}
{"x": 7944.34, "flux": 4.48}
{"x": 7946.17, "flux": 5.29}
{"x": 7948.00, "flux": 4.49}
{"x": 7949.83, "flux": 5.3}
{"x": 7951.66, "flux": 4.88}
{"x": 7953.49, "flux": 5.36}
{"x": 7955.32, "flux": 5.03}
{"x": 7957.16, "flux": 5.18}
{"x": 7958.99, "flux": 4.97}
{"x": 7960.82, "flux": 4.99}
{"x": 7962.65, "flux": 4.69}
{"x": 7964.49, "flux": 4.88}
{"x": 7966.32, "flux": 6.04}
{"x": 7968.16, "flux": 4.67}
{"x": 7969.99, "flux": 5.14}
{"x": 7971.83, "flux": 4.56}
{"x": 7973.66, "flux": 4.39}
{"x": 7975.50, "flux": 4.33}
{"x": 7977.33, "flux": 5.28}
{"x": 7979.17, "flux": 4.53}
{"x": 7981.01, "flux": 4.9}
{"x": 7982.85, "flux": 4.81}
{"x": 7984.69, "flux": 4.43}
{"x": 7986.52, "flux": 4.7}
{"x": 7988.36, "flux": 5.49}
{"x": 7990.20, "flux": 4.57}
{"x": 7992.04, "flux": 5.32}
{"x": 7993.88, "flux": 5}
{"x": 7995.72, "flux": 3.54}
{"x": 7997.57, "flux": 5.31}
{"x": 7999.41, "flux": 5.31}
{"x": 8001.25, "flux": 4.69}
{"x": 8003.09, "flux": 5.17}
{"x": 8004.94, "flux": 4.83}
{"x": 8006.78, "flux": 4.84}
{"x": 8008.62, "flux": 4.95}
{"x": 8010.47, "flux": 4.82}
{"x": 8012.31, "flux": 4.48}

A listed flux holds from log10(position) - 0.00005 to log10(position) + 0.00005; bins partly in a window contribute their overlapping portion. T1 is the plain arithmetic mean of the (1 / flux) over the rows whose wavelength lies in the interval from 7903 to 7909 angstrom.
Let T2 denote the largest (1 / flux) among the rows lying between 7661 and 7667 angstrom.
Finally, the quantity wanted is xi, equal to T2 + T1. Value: 0.42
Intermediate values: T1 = 0.203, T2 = 0.214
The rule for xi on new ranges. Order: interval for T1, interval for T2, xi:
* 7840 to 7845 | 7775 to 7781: 0.40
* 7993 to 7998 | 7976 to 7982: 0.44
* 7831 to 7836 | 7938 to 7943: 0.43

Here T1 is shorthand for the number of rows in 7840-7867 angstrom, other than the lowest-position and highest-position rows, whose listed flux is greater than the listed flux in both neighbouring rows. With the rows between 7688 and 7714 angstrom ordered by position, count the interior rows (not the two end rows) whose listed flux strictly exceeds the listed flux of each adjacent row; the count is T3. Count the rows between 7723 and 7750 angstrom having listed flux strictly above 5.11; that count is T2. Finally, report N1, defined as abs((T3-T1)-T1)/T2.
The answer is 0.60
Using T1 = 5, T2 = 10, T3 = 4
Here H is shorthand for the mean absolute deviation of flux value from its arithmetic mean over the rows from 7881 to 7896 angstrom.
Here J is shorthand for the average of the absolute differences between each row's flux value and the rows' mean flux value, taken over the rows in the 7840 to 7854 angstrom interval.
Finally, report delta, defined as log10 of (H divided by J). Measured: 0.10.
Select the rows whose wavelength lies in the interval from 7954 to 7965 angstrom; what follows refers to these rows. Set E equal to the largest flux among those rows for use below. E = 5.18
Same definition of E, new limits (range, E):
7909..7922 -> 5.51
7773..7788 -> 5.93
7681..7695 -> 6.12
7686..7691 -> 5.47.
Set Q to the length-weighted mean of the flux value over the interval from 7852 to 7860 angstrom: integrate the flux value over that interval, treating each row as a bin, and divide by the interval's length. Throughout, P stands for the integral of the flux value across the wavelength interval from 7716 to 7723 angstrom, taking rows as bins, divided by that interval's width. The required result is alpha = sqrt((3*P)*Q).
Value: 8.98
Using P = 5.1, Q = 5.32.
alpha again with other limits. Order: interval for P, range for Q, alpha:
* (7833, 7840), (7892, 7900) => 8.77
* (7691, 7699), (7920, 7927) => 9.30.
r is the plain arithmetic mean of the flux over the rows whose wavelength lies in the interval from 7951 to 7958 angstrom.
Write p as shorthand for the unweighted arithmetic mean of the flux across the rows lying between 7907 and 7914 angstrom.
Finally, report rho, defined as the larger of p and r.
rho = 5.11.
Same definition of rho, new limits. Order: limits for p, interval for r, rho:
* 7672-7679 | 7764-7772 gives 5.11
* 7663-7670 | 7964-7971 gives 5.24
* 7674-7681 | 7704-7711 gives 5.63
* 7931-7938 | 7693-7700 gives 5.35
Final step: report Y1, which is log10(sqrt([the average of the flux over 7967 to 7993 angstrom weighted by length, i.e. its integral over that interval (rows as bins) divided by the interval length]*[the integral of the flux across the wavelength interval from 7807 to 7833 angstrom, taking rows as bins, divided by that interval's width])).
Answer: 0.680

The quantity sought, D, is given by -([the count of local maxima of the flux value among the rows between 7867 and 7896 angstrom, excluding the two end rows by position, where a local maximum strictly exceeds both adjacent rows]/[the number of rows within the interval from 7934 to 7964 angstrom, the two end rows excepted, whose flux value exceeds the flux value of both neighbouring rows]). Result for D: -0.6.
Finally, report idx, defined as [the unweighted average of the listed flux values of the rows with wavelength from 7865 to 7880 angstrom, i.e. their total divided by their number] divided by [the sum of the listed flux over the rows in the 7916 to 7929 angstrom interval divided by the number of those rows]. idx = 1.14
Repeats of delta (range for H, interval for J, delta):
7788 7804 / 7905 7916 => 0.30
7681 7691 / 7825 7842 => 0.01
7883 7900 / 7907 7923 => -0.30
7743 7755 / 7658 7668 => 0.17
